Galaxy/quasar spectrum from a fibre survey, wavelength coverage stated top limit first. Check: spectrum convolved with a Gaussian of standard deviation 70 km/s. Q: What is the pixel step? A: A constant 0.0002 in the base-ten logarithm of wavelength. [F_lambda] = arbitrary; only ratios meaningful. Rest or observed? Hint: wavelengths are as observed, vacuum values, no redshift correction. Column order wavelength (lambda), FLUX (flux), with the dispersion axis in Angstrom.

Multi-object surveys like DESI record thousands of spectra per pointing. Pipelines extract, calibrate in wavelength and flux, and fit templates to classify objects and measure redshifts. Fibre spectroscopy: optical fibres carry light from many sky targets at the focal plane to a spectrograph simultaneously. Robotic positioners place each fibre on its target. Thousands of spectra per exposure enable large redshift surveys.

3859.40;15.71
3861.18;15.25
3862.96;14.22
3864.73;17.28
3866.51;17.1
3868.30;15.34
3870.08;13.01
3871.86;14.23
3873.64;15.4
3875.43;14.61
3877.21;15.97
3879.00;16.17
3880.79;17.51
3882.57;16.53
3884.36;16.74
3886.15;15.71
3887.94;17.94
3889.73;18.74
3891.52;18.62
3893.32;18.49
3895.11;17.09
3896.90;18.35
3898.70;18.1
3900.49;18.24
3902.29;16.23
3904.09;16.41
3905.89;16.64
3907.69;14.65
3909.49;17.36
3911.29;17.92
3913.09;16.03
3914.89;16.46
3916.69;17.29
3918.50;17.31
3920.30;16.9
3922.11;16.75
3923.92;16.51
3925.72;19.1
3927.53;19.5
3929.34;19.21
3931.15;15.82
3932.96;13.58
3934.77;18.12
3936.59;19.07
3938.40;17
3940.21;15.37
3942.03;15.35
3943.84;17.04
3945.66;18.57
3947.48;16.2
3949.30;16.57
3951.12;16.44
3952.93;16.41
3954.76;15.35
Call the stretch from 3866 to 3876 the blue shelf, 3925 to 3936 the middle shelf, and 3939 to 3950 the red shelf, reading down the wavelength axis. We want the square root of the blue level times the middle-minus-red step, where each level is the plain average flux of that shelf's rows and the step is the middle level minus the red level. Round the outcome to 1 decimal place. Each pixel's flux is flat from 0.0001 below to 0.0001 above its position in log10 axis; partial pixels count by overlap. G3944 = 3.9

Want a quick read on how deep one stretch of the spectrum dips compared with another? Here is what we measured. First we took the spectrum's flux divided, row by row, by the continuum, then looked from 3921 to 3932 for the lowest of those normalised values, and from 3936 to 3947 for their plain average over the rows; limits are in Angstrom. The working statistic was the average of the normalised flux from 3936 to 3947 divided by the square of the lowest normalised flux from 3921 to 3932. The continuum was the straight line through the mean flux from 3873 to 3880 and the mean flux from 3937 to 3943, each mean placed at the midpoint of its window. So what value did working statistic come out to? 1.1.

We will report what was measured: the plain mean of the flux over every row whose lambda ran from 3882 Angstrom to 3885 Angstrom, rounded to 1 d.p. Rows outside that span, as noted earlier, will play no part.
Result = 16.6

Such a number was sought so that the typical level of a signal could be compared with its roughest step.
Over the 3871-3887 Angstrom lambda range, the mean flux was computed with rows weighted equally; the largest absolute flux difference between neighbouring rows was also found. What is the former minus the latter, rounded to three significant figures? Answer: 14.5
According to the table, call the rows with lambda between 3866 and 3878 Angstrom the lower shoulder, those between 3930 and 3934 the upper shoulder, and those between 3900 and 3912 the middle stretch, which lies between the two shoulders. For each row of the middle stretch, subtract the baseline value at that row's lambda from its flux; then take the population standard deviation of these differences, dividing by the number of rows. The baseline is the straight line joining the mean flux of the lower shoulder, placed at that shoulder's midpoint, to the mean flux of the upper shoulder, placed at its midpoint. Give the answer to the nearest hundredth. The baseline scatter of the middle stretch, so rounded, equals 1.12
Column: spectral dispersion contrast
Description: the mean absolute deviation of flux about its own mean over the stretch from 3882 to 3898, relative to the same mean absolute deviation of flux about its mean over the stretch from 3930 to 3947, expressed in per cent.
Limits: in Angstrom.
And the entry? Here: 65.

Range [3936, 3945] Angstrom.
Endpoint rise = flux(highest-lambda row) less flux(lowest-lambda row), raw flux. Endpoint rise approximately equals -2.0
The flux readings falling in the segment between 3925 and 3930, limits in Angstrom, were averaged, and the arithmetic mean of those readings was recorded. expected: 19.3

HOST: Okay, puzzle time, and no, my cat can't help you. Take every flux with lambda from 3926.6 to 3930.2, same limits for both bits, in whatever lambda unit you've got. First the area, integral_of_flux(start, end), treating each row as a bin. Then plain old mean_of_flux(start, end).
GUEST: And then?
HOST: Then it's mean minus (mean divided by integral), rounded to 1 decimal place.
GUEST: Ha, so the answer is 19.1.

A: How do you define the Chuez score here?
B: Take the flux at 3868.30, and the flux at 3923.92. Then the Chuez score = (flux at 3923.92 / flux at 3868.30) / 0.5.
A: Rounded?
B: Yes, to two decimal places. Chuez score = 2.15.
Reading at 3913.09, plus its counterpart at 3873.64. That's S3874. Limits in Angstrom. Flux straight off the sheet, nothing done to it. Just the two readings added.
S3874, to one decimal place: 31.4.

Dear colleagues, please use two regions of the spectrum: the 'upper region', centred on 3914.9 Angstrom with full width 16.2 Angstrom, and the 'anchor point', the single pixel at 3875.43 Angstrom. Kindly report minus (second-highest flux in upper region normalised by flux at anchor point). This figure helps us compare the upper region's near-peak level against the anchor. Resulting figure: -1.19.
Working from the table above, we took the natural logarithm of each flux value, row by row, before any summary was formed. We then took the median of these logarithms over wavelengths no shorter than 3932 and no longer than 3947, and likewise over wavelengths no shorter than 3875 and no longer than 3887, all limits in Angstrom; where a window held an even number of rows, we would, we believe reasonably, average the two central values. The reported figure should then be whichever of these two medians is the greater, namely 2.834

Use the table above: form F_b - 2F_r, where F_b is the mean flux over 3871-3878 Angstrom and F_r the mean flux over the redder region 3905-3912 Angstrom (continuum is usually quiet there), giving -18.2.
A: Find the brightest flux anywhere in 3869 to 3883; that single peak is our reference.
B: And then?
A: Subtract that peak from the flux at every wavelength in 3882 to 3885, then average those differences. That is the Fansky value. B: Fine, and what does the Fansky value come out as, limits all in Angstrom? -0.9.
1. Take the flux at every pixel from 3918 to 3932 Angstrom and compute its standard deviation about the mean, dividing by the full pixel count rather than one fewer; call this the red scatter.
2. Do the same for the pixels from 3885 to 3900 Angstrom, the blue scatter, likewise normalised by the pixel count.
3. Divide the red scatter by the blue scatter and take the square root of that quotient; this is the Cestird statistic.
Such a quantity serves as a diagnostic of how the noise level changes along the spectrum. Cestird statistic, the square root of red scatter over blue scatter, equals 1.2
